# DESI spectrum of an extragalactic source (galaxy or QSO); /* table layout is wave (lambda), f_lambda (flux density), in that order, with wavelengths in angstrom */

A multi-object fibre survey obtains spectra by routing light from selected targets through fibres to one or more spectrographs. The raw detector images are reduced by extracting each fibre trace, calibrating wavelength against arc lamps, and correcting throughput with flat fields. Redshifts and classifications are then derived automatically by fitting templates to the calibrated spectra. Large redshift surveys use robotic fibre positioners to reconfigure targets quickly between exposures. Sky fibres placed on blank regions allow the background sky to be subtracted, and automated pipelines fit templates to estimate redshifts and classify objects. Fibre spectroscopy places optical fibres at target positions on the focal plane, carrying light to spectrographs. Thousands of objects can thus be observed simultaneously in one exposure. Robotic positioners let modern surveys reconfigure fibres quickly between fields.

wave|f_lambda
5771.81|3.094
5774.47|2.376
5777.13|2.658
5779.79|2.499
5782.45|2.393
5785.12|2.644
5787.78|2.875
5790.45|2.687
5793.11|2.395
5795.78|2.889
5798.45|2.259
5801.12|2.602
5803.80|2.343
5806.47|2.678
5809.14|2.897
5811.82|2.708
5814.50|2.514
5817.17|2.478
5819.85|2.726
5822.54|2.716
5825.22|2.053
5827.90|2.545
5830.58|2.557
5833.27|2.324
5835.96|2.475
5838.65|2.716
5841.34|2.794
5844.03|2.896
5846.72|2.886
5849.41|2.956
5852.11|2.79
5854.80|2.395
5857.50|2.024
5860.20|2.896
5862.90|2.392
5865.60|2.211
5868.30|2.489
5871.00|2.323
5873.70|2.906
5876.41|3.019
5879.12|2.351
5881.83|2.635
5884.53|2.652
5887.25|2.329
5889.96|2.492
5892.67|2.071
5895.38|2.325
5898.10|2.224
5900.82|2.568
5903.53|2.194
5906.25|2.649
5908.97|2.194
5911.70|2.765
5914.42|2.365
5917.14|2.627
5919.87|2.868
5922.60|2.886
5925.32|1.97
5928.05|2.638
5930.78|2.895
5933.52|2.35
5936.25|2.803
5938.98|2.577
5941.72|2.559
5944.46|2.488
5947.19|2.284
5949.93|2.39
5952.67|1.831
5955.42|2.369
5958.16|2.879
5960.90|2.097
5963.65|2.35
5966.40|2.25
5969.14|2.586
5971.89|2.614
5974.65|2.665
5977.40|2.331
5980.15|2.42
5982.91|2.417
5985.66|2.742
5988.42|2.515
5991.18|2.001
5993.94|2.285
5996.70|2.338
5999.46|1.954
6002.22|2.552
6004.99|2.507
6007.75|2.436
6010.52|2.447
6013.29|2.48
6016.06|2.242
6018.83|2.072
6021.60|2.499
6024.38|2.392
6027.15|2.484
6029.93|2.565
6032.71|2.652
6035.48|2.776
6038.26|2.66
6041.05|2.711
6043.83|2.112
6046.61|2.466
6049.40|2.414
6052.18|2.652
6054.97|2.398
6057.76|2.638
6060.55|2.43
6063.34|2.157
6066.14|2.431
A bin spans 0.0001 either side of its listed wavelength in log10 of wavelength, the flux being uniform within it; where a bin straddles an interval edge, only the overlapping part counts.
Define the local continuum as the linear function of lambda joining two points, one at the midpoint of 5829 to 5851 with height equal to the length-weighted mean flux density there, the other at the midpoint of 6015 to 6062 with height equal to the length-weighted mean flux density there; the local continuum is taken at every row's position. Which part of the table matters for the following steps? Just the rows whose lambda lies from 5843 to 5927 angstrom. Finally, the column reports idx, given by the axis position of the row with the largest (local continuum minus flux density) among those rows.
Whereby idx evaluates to 5857.50 angstrom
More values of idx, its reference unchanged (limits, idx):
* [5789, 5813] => 5798.45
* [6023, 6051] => 6043.83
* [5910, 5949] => 5925.32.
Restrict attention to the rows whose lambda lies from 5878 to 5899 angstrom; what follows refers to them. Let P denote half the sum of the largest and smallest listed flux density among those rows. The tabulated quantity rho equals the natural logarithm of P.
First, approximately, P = 2.36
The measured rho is 0.86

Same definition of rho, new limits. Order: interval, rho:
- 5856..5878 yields 0.92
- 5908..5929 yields 0.89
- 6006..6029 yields 0.83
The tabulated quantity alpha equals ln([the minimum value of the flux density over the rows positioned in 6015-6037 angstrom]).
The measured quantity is 0.73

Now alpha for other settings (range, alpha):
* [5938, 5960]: 0.60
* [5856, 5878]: 0.71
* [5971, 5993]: 0.69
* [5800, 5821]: 0.85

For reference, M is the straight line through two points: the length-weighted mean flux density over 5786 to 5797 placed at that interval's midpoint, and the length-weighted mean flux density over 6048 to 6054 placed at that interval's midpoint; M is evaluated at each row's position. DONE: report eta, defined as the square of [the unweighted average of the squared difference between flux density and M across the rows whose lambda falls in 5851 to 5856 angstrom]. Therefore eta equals 0.0019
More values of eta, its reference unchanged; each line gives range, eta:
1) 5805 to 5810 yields 0.0004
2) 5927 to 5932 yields 0.0017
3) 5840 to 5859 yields 0.0097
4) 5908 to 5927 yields 0.0138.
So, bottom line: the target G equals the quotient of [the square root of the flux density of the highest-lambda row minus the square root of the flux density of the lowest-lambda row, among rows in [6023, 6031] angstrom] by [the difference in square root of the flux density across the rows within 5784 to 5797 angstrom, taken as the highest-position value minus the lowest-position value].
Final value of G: 0.7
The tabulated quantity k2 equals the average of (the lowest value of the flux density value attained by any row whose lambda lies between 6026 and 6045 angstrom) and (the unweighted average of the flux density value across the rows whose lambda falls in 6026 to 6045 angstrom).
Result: 2.34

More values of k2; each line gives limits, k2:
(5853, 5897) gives 2.25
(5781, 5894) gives 2.30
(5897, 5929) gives 2.23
